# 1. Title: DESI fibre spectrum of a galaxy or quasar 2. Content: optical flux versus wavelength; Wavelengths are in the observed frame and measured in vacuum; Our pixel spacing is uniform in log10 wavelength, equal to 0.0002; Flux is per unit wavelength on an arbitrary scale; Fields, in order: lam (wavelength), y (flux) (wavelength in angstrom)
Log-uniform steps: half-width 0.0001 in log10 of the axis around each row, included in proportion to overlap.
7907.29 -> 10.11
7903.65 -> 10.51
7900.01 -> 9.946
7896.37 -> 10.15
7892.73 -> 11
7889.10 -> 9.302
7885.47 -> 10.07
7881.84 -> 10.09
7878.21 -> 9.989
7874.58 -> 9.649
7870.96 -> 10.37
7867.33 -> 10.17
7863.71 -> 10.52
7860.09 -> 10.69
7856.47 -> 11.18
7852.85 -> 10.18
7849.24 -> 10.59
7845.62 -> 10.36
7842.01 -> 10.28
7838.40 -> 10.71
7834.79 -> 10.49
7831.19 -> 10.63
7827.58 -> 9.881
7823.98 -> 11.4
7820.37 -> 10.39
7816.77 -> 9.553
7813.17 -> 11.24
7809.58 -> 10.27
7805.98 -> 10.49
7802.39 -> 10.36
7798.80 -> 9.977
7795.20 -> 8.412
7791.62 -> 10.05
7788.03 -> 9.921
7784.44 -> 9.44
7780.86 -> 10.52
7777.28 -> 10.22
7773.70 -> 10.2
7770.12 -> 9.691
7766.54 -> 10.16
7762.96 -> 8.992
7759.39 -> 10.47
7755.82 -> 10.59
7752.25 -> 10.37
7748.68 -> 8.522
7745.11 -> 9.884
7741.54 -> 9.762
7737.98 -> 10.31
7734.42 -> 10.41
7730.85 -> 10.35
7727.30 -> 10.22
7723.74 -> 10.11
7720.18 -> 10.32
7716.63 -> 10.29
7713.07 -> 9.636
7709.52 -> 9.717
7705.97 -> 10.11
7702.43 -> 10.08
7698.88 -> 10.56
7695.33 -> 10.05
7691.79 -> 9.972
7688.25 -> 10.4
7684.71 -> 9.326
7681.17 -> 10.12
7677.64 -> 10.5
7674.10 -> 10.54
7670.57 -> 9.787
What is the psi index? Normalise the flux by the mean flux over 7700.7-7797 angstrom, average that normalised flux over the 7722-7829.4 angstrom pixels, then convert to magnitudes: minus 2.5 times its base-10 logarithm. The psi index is -0.013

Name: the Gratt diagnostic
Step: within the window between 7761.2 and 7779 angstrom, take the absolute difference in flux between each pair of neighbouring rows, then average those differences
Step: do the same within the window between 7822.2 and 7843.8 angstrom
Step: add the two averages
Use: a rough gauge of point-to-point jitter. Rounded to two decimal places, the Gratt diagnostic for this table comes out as 1.15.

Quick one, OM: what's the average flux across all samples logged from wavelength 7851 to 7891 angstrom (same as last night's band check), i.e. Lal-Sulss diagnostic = 10.2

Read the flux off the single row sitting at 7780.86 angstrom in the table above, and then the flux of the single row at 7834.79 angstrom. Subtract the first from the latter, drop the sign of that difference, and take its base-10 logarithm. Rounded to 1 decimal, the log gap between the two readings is -1.5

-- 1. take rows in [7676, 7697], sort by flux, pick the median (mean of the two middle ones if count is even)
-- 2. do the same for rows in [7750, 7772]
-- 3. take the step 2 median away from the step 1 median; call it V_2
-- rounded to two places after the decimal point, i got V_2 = -0.18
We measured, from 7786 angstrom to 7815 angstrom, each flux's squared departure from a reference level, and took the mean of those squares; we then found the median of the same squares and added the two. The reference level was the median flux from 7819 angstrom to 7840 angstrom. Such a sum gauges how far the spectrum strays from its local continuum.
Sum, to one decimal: 1.1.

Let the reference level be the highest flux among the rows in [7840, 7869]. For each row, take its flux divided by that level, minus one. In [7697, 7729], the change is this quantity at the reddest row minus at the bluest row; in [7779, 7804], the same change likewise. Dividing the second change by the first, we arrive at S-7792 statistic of 0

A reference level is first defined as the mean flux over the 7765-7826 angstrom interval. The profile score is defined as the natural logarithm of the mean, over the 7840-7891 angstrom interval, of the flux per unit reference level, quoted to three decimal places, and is 0.011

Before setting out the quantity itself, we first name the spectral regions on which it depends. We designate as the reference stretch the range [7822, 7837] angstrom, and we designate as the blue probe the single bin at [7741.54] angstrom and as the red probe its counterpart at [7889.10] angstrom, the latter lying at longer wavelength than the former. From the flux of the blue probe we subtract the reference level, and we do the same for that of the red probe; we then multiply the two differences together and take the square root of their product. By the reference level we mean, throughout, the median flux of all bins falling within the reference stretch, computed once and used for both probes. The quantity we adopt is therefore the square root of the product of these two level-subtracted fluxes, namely 1.0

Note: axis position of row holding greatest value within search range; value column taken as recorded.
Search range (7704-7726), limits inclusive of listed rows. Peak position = 7720.18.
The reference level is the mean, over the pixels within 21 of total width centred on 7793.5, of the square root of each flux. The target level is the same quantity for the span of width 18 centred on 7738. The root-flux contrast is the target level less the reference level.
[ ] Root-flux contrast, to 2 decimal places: 0.07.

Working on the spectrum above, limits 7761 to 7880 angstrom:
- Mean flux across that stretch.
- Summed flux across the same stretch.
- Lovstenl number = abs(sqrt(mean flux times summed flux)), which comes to 59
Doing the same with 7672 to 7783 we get 56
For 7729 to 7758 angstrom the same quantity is 28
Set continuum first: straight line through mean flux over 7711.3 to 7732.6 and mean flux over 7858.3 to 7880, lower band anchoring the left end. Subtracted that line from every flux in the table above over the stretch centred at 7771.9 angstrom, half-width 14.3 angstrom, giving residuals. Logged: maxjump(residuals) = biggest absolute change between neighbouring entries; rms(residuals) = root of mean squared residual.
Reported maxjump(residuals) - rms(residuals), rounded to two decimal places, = 0.93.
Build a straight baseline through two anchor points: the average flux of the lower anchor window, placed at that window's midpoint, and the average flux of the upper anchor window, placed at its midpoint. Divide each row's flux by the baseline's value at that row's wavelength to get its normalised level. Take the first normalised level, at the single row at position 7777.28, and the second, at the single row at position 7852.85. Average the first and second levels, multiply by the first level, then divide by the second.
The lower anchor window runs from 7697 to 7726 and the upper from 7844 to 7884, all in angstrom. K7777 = 1.01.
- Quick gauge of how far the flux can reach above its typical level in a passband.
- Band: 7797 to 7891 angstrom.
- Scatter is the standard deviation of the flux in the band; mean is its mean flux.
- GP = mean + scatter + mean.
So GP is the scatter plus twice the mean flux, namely 21.2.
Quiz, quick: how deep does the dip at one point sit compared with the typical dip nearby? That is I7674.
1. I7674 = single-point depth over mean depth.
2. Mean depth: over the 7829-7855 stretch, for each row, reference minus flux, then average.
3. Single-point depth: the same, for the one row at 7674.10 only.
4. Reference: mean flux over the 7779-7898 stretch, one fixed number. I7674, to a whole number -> 1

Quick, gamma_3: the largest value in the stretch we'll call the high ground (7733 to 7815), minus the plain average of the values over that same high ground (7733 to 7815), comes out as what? 1.23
